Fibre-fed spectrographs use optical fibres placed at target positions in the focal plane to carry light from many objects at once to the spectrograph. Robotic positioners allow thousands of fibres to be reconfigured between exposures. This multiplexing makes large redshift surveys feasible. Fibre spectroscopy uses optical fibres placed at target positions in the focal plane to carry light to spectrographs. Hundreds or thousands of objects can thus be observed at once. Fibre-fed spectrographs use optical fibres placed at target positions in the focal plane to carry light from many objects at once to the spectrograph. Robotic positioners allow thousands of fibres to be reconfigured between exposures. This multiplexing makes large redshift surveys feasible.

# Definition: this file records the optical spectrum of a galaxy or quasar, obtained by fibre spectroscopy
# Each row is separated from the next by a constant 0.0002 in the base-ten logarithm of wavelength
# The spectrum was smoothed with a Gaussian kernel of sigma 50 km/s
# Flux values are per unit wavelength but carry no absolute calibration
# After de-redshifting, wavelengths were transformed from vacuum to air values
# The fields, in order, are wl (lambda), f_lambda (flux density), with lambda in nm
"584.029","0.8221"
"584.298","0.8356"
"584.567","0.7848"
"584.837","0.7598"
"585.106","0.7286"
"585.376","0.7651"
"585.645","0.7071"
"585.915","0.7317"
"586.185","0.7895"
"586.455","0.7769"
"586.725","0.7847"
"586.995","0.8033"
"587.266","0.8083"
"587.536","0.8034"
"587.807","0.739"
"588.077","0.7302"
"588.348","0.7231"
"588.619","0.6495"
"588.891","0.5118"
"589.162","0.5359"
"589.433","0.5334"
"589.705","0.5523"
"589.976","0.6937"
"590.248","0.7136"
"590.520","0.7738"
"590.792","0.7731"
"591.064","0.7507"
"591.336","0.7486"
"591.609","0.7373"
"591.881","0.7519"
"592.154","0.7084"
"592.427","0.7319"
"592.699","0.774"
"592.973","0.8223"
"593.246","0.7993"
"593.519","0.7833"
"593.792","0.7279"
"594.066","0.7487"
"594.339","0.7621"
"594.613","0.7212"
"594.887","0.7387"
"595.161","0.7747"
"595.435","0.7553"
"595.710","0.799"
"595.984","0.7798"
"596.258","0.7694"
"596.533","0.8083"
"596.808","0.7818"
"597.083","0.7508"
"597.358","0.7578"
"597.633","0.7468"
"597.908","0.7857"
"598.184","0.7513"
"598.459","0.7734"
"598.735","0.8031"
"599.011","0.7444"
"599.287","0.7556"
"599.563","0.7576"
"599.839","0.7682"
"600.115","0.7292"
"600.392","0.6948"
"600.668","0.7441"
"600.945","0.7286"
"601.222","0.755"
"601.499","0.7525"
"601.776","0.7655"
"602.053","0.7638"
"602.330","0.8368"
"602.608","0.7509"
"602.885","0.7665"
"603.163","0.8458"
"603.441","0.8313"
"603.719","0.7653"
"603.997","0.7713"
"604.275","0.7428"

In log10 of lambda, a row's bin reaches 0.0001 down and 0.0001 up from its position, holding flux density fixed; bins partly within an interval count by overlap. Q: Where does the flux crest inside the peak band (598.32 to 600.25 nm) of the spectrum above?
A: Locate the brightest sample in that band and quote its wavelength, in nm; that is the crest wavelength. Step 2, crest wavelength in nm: 598.735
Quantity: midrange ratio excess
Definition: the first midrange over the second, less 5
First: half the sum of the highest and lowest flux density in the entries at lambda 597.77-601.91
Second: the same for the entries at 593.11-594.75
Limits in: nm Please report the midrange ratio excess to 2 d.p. -4.01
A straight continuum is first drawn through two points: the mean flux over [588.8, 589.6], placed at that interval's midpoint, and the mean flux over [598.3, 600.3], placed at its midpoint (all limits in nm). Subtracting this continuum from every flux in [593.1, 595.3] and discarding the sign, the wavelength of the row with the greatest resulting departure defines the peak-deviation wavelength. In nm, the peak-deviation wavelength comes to 593.246 nm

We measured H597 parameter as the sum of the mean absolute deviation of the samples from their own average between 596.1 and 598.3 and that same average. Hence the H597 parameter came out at 0.786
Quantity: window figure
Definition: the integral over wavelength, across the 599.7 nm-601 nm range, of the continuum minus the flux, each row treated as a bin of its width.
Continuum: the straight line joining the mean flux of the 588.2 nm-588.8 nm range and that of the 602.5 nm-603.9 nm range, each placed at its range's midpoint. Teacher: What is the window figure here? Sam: 0.05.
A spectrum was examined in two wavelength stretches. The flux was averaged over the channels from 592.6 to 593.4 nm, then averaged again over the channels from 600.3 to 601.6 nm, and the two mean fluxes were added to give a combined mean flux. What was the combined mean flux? 1.53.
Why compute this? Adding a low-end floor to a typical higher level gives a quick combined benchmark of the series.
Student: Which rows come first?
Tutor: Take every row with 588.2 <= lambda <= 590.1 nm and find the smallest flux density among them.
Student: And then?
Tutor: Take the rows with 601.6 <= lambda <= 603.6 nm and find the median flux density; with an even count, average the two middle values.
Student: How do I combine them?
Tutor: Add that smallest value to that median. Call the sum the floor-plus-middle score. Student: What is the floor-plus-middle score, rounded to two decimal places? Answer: 1.28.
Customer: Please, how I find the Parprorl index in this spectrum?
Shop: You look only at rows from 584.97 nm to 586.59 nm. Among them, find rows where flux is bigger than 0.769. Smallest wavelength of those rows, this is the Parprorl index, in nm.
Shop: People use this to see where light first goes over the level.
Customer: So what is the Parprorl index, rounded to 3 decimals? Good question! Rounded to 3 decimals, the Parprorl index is 586.185 nm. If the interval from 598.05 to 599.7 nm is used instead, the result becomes 598.459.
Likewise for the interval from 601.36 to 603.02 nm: 602.330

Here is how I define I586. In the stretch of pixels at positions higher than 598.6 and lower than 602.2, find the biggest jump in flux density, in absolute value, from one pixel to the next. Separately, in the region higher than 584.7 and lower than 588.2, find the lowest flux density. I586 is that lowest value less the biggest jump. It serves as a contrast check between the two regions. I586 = 0.65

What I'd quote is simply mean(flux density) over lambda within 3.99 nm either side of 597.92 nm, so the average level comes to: 0.759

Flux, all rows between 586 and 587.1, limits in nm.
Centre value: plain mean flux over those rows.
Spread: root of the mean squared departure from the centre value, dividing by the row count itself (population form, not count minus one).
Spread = 0.010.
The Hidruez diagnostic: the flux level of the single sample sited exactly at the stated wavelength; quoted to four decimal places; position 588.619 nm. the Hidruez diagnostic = 0.6495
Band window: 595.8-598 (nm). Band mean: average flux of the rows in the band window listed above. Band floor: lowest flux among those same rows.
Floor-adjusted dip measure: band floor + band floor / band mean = 1.71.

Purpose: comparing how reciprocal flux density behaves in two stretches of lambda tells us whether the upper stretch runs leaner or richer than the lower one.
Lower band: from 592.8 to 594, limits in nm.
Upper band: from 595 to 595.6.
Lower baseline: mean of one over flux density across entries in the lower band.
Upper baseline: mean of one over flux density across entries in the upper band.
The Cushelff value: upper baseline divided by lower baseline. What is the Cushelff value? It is 1.02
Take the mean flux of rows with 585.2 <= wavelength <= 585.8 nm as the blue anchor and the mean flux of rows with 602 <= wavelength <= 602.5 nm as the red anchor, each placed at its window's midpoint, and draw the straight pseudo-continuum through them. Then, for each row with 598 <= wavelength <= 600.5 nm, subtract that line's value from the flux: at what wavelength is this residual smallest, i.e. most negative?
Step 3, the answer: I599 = 600.392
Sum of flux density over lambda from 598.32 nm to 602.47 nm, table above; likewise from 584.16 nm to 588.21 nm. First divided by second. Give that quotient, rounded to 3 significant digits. 0.985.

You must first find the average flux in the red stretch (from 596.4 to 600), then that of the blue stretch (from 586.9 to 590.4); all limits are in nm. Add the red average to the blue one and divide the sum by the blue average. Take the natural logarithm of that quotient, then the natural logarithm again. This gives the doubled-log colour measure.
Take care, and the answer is -0.276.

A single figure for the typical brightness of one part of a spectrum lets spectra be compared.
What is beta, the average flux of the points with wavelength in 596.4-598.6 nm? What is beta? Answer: 0.769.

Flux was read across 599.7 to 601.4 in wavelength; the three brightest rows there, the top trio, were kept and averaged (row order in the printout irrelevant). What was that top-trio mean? 0.76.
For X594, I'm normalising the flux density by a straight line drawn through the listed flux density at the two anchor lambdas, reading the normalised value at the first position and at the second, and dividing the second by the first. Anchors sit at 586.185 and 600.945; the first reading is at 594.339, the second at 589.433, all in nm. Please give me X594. 0.68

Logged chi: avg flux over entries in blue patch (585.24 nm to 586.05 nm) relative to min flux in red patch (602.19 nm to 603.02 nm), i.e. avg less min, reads -0.016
